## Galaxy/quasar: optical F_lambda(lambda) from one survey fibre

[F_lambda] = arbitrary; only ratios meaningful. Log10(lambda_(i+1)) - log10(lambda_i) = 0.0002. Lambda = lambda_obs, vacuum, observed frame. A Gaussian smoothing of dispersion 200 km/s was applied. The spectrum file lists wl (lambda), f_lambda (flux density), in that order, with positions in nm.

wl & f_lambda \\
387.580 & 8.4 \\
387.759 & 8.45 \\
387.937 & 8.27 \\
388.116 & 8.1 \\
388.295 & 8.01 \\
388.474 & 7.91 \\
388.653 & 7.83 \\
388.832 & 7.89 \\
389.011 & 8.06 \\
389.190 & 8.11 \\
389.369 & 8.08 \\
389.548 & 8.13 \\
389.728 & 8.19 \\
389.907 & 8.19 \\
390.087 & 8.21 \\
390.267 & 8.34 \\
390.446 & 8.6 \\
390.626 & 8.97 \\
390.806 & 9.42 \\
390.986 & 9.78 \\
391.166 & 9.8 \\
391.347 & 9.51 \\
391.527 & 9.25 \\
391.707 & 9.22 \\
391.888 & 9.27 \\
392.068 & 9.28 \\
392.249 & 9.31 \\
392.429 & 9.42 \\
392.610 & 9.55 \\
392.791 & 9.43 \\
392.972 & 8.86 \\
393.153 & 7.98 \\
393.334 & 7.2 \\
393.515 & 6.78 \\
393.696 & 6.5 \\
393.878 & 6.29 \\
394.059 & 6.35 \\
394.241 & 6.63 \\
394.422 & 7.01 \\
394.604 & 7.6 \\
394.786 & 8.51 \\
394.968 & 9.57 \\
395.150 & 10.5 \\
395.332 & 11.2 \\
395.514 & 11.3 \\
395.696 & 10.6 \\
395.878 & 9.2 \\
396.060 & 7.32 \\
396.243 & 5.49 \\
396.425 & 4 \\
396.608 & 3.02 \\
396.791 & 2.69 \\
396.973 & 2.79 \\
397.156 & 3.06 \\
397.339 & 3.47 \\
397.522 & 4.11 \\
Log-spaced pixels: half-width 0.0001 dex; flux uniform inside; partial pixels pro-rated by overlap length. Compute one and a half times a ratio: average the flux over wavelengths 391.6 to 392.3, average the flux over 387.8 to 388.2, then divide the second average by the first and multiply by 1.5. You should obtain 1.3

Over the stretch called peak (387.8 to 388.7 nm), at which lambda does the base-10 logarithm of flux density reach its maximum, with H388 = 387.937 nm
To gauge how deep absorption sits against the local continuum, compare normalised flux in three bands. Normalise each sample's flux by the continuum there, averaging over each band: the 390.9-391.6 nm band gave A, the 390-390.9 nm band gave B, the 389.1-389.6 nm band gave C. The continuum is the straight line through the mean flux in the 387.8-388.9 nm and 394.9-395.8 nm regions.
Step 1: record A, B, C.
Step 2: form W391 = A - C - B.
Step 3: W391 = -0.90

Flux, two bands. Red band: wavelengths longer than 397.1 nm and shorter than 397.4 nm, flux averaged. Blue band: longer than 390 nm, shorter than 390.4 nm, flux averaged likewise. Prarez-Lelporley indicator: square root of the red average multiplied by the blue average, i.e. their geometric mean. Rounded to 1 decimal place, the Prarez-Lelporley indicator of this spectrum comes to 5.2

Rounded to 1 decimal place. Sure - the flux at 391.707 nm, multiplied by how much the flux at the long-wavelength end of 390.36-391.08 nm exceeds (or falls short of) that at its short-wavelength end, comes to 10.9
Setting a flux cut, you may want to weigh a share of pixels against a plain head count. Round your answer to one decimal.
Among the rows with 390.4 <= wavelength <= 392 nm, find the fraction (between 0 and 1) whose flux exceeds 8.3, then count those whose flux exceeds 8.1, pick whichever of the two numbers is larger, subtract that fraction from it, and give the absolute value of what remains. 8.0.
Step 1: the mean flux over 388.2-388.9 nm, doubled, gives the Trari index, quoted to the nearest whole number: 16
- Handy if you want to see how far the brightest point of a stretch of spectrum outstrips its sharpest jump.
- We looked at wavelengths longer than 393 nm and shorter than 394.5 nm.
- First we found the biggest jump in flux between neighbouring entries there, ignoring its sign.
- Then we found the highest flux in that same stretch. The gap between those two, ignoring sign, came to 7.2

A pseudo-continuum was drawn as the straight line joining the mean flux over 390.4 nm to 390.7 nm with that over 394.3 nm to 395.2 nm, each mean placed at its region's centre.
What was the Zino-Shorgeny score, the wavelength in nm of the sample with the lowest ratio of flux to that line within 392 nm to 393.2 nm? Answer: 393.153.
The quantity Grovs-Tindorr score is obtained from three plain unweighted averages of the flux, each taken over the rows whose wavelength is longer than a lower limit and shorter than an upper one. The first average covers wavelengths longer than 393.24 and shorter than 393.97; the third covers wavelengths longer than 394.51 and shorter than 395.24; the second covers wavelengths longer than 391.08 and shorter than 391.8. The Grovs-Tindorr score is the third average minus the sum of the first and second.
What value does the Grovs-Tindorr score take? -7.1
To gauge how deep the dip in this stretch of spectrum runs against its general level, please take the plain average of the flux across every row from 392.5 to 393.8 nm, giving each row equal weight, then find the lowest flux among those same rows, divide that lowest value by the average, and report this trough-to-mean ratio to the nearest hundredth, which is 0.81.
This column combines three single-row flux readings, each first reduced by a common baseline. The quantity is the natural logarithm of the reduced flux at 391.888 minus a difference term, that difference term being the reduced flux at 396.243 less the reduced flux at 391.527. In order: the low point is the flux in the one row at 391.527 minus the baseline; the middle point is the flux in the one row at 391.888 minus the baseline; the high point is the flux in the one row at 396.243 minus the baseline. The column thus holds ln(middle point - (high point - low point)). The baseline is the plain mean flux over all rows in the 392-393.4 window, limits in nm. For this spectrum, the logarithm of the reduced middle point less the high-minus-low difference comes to 1.42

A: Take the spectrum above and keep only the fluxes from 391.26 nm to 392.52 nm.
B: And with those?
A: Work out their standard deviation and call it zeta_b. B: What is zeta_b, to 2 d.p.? 0.10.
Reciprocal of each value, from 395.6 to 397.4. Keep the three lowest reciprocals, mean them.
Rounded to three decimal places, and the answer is 0.113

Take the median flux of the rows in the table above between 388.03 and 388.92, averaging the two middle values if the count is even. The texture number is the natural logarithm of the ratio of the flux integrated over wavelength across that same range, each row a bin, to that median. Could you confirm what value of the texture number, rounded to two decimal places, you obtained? -0.11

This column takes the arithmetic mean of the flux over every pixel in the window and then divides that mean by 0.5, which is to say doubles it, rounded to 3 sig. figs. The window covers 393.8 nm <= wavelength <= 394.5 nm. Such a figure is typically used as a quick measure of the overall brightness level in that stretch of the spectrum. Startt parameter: 13.1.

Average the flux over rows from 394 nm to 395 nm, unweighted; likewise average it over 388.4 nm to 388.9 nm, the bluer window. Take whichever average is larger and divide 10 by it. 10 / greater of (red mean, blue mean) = 1.27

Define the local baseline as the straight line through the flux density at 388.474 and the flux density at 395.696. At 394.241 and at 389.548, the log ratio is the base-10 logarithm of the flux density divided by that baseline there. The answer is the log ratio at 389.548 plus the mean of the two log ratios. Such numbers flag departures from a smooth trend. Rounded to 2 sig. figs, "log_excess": -0.10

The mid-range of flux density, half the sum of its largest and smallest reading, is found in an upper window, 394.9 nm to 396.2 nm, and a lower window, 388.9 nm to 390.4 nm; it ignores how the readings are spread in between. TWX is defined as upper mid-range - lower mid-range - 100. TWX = -99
